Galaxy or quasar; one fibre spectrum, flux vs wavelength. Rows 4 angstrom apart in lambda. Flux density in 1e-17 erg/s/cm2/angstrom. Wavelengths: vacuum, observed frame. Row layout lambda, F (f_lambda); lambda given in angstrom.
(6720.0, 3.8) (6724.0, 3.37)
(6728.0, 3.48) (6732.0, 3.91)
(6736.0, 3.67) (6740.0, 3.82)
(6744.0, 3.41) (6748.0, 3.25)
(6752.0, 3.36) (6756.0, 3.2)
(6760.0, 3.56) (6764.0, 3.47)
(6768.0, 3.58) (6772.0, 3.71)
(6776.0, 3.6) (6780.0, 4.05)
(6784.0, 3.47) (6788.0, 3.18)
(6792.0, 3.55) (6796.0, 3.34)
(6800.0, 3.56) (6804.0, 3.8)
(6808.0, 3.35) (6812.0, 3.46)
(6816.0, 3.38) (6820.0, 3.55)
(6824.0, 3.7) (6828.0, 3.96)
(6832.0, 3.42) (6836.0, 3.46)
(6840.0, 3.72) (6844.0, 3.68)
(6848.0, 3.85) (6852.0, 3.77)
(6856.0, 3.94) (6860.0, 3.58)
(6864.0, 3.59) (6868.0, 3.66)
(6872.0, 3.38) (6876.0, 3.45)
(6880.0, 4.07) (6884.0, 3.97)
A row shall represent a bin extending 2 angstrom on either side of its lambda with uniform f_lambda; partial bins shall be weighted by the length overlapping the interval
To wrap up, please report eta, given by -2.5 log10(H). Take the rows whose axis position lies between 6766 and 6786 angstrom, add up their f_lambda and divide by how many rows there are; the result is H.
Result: -1.42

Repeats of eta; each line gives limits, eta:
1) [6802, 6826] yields -1.37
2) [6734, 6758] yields -1.35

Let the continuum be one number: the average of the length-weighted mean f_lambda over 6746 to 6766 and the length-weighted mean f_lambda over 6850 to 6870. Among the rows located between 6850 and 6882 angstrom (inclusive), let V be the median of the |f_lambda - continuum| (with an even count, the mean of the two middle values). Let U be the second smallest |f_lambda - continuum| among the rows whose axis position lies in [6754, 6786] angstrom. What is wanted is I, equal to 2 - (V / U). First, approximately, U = 0.042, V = 0.140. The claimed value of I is -1.3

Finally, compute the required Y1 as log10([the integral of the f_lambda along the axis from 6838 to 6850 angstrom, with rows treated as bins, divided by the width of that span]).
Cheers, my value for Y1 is 0.574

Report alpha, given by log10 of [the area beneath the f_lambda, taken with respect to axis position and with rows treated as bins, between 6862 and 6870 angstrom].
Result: 1.462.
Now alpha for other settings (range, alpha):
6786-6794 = 1.430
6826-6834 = 1.470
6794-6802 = 1.441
